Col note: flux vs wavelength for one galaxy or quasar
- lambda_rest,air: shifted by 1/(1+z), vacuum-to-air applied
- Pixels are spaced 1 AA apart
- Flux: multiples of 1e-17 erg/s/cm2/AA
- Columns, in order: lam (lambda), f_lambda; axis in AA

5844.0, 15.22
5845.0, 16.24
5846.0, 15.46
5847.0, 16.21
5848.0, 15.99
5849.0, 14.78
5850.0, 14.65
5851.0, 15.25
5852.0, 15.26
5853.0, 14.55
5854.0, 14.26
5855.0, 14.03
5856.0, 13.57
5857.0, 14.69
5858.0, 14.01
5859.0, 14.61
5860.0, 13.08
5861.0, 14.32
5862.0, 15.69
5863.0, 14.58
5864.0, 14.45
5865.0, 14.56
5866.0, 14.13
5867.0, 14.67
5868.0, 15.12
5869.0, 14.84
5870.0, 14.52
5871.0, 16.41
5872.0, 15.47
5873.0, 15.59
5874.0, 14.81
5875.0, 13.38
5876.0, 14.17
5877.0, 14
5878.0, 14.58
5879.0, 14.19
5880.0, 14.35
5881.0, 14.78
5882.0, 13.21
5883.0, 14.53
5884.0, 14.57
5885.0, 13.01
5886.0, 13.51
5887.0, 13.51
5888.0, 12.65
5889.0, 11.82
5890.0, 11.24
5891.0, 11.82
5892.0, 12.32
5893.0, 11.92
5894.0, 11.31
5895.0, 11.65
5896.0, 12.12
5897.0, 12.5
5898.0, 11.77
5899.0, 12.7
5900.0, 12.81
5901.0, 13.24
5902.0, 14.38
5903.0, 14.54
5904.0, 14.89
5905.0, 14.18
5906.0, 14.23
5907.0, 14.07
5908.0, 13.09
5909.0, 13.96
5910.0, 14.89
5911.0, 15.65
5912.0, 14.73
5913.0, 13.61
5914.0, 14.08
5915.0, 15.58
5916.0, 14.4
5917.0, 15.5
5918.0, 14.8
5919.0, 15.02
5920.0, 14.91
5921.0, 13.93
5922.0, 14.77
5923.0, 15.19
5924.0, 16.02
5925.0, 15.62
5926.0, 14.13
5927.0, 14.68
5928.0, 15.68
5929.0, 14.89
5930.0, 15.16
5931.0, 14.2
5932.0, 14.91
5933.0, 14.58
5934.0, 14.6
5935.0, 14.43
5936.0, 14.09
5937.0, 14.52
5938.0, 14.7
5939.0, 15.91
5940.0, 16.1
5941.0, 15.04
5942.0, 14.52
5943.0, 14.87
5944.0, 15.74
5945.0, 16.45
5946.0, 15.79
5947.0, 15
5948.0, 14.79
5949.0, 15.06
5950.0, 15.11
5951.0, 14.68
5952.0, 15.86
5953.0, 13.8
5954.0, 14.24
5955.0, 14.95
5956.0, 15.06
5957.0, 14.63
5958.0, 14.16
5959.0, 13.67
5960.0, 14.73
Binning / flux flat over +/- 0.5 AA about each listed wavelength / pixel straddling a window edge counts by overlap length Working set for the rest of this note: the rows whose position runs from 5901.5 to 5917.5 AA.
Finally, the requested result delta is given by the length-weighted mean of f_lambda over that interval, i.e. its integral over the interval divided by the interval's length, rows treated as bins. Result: 14.5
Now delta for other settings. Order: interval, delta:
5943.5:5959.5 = 14.9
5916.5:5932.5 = 15.0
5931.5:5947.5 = 15.1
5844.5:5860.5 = 14.8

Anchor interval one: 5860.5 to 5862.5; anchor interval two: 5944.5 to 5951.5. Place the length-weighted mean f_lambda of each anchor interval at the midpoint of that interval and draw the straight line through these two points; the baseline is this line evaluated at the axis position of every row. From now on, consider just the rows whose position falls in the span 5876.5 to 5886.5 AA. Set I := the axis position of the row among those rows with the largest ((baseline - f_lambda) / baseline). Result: 5885.0 AA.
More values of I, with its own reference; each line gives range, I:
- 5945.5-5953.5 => 5953.0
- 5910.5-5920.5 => 5913.0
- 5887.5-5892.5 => 5890.0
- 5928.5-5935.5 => 5931.0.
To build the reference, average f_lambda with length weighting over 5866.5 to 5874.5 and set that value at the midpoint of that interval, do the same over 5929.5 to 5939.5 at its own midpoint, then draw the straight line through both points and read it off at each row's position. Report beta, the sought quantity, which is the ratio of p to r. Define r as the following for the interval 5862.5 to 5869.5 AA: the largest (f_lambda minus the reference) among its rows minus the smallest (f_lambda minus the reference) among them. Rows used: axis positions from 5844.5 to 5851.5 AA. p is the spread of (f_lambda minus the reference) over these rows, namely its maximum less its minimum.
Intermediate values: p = 1.6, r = 1.0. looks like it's 1.55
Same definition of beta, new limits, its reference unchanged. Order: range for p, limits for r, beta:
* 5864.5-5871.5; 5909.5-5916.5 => 1.14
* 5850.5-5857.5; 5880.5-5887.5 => 0.95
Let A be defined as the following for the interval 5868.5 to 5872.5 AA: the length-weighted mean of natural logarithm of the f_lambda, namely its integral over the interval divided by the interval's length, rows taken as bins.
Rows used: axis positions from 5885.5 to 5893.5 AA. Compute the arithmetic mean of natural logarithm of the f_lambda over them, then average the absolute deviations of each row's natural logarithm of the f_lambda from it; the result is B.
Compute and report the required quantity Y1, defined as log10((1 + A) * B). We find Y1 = -0.71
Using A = 2.727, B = 0.052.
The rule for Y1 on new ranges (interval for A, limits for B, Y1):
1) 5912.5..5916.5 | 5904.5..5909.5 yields -1.06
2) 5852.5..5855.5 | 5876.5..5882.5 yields -0.99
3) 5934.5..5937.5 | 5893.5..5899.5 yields -0.88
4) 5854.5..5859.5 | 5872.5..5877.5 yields -0.79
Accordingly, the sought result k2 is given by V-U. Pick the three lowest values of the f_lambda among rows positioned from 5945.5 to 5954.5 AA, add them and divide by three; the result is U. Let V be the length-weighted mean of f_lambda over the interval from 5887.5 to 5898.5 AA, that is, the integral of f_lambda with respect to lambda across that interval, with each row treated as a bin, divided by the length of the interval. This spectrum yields -2.3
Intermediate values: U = 14.2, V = 11.9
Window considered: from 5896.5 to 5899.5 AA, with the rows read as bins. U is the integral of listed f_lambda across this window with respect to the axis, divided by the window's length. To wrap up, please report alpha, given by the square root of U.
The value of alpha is 3.51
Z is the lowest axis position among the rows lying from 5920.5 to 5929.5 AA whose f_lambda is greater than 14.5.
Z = 5922.0 AA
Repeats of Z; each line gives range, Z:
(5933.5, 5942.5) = 5934.0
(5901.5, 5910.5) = 5903.0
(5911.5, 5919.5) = 5912.0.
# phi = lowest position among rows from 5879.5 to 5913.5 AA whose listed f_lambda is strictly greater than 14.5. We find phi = 5881.0 AA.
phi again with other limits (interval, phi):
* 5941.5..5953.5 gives 5942.0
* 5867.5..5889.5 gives 5868.0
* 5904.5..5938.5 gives 5910.0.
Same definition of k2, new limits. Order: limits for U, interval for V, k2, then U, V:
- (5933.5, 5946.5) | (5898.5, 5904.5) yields -0.6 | 14.3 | 13.8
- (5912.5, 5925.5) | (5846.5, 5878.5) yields 0.8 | 13.9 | 14.7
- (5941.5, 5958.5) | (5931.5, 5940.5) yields 0.8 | 14.1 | 14.9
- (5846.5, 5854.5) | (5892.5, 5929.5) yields -0.4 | 14.5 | 14.1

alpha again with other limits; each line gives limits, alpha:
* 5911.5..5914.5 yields 3.76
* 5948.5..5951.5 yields 3.87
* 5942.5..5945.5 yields 3.96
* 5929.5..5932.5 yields 3.84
